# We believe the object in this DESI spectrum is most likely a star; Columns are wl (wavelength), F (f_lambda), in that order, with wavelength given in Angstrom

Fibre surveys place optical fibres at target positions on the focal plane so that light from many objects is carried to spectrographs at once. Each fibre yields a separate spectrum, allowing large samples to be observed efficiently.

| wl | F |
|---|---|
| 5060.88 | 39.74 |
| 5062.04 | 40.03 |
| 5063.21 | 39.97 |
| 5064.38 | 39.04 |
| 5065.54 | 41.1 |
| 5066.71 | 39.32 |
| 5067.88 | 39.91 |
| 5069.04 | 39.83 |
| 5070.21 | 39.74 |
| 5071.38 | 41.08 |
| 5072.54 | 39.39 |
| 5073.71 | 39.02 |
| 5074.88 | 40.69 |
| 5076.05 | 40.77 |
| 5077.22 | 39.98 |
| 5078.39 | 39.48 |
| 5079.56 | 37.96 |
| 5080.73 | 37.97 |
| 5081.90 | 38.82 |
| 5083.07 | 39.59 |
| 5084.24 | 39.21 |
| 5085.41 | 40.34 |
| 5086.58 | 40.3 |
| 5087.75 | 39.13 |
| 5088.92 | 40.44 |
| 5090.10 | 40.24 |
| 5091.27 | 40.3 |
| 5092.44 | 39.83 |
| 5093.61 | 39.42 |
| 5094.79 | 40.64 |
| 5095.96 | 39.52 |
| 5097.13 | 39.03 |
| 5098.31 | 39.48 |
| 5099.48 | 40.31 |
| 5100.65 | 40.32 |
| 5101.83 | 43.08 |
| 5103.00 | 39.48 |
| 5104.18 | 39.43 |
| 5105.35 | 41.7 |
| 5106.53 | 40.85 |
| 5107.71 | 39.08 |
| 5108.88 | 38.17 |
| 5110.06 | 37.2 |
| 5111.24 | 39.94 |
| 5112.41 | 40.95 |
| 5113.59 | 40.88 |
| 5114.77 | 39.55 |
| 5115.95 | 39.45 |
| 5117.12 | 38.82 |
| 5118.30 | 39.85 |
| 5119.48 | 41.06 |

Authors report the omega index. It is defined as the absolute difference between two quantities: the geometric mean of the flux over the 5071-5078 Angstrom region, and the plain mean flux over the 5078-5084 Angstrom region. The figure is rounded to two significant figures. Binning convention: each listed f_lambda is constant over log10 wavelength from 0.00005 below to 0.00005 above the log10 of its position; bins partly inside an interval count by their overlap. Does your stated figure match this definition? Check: 1.4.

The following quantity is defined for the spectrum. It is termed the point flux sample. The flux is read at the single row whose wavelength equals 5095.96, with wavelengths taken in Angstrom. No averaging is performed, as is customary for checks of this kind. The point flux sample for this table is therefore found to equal 39.52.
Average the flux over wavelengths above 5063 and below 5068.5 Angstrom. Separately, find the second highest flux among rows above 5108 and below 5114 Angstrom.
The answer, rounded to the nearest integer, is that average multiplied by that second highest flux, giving 1630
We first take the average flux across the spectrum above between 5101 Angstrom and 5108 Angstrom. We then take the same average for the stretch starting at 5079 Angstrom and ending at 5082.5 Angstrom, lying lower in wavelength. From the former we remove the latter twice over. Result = -35.9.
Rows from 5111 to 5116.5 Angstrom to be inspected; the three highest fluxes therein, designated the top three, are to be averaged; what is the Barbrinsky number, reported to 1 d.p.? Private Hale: 40.6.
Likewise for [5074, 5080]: 40.5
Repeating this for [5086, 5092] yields 40.3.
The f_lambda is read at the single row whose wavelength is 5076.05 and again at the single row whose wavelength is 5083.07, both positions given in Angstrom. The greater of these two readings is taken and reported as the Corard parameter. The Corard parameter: 40.8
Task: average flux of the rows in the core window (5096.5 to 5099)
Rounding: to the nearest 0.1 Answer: 39.3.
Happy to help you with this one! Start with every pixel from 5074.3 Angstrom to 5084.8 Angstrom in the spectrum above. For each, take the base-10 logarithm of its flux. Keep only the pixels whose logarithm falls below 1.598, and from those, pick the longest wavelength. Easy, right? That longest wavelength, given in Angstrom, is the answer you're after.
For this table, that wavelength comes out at 5084.24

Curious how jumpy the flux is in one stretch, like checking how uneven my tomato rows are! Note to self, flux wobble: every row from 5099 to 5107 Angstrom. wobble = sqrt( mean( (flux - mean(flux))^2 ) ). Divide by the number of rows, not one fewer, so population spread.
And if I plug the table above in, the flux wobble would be 1.2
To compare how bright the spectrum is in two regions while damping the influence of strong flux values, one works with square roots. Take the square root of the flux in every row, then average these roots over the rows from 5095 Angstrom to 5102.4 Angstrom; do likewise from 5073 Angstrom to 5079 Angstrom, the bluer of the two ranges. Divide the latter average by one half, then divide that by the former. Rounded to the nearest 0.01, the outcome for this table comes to 1.99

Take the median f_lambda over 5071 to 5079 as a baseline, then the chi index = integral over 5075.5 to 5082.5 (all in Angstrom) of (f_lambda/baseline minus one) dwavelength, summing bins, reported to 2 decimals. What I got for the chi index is -0.14 Angstrom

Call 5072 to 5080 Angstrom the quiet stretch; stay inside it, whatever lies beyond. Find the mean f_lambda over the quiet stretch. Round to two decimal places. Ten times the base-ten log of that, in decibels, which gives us 15.98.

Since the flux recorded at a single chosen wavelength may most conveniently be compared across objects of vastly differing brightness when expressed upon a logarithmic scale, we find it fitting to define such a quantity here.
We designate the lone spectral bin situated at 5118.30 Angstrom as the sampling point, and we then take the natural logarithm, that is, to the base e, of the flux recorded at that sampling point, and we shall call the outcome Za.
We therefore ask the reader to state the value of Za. 3.69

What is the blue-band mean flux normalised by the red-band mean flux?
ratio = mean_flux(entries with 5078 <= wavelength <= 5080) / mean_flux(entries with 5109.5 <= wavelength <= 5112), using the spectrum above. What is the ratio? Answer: 1.00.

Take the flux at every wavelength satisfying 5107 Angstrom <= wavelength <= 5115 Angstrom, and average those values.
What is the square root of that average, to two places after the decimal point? 6.28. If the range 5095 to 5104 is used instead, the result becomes 6.34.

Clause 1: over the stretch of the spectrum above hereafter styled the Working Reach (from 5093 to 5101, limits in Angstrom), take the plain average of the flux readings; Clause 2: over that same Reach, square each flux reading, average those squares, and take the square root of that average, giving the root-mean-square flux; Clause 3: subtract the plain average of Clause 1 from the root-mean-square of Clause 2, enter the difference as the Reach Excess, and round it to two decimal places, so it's 0.00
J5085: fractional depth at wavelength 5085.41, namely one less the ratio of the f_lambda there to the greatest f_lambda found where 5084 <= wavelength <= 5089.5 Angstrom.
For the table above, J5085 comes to 0.002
